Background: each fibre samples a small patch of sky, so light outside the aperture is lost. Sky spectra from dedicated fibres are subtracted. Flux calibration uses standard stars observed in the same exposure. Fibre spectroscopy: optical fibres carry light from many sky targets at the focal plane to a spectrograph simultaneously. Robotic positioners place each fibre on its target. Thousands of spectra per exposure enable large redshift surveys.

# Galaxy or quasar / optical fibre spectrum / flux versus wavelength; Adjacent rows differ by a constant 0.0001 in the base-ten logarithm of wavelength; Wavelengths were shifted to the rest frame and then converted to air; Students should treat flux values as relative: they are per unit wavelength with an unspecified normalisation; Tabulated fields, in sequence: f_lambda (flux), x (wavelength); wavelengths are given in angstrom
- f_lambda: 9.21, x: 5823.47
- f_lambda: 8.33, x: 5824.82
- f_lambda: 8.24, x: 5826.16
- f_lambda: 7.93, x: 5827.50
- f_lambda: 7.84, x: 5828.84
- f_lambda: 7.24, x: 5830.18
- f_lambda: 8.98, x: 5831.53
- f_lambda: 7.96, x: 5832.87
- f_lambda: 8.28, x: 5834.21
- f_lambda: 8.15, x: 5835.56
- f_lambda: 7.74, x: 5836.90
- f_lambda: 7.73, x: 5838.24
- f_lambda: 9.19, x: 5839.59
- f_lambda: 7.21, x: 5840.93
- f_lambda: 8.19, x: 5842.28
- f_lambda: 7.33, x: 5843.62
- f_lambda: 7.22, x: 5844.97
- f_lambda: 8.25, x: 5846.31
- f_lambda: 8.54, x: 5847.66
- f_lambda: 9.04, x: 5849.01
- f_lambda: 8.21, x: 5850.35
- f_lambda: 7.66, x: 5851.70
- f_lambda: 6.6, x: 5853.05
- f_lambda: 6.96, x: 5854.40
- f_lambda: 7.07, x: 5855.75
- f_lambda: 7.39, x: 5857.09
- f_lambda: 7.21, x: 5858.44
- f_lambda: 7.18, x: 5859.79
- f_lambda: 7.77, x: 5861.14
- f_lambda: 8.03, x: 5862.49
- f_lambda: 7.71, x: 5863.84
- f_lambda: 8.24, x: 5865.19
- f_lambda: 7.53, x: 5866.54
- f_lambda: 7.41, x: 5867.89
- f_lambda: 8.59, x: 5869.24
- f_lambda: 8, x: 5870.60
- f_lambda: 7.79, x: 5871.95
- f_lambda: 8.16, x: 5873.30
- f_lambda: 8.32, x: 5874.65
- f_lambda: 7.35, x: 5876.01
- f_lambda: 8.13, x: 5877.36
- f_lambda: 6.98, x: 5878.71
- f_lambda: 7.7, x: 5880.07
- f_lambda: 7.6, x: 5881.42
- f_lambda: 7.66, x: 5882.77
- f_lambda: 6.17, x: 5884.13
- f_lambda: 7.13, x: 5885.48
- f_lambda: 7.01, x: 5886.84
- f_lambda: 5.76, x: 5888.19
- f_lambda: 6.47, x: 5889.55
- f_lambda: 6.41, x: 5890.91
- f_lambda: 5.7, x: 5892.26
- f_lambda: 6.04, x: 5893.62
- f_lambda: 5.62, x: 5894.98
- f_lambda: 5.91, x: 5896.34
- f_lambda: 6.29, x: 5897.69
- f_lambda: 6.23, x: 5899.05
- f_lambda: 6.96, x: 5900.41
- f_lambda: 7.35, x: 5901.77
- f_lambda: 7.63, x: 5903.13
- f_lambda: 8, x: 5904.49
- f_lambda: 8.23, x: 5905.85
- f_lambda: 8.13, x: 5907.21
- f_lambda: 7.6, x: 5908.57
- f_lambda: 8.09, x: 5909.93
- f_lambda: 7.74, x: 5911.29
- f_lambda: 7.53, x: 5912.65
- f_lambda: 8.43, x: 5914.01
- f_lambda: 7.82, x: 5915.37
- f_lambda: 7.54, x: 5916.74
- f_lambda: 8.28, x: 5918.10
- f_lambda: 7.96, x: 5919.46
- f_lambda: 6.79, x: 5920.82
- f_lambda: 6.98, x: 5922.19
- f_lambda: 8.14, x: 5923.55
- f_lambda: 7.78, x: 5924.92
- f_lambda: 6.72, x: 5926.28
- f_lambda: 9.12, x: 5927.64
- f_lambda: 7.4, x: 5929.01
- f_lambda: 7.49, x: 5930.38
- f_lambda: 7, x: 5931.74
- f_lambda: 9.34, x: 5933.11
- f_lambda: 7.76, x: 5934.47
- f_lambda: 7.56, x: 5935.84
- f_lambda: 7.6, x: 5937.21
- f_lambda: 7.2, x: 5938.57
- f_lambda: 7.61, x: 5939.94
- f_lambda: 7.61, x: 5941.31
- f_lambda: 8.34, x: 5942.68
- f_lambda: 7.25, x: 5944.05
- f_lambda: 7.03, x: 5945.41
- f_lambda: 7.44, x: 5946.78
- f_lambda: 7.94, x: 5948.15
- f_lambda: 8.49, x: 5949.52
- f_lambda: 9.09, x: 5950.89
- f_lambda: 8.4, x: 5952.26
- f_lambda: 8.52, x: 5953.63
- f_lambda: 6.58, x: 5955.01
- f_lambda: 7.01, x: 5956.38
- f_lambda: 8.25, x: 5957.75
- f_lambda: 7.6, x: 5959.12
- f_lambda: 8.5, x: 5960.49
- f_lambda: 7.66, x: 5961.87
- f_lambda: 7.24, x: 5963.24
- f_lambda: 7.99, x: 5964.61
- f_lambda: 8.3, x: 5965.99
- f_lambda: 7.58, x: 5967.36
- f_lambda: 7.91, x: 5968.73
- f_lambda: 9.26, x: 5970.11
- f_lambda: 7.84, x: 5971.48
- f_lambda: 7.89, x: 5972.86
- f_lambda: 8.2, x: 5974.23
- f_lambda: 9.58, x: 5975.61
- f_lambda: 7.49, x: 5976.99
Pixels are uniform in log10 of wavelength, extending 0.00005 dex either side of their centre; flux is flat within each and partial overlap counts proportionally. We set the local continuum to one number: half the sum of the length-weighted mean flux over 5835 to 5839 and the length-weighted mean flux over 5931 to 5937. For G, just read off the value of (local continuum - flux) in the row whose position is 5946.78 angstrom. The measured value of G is 0.5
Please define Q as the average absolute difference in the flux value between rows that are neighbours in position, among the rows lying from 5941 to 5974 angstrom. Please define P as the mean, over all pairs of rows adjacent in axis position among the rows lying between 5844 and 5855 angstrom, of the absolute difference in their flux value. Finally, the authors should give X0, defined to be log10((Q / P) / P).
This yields 0.21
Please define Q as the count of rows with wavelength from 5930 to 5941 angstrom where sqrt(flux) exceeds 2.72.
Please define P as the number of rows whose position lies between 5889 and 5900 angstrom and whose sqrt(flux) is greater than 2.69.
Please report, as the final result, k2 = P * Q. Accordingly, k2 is 0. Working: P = 0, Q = 6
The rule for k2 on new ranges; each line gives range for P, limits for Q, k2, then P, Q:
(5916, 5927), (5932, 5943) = 35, 5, 7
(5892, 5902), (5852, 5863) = 2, 1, 2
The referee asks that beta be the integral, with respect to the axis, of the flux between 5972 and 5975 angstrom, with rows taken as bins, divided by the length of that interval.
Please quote 8.1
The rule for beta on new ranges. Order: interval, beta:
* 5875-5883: 7.6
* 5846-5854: 8.0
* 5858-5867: 7.7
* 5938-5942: 7.5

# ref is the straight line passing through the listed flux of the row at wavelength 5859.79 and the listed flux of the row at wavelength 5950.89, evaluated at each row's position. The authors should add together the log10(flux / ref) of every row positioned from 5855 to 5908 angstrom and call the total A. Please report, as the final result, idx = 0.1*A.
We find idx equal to -0.10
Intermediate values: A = -1.0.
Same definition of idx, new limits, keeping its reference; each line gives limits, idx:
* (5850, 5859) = 0.01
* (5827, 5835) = 0.05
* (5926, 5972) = -0.22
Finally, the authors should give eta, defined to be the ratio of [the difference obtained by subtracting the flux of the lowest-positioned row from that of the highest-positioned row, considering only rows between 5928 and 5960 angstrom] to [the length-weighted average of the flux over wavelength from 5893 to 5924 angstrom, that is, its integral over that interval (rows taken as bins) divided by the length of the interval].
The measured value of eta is 0.03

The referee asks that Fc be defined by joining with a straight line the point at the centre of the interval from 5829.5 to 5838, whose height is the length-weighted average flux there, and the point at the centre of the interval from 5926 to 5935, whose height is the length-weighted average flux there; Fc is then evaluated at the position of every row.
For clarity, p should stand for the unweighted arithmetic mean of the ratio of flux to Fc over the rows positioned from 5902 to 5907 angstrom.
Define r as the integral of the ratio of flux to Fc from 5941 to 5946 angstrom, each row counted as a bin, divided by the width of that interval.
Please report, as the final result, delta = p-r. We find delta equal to 0.040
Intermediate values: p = 1.00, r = 0.96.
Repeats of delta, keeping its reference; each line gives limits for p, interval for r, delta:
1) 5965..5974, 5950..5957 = 0.028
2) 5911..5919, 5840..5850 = -0.001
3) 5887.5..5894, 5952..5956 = -0.216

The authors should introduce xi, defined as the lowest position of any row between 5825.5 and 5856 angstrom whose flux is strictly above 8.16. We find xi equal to 5826.16 angstrom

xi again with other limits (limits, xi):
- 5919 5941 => 5927.64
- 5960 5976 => 5960.49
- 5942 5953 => 5942.68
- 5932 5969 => 5933.11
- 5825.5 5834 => 5826.16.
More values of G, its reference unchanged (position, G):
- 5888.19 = 2.1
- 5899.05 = 1.7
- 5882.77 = 0.2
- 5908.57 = 0.3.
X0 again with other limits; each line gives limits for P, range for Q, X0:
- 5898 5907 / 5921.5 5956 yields 0.70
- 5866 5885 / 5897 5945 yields 0.24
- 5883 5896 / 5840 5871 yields 0.21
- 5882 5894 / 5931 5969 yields 0.14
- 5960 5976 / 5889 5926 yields -0.06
